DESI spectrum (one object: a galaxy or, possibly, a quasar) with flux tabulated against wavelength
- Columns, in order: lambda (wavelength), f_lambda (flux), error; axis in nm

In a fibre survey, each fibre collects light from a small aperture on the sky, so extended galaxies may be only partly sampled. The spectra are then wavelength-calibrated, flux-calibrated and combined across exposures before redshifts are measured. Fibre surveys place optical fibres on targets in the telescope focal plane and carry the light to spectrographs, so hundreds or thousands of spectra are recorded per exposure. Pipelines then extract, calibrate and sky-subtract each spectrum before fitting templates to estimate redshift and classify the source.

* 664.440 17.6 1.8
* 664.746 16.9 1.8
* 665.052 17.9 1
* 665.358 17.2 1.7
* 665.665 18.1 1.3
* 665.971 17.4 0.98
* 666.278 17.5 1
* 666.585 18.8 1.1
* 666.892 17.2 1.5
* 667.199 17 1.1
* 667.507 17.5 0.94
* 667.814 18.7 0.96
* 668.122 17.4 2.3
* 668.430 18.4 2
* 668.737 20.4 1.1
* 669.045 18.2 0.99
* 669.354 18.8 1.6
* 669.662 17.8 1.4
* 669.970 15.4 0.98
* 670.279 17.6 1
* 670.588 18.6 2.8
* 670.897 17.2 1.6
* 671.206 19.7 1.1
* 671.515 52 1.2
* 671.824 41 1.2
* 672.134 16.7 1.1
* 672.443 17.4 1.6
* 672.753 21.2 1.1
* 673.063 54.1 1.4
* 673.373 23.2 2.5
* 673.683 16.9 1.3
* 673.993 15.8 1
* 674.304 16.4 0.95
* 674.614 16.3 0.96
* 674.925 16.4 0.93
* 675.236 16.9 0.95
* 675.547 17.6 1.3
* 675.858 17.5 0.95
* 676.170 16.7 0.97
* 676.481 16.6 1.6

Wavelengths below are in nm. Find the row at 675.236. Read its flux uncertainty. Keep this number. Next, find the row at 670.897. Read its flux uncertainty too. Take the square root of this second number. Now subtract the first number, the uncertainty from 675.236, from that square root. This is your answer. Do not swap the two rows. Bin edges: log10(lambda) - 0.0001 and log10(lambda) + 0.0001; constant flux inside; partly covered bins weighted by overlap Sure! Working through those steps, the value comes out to 0.3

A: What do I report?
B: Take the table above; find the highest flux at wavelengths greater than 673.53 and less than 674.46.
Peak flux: 16.9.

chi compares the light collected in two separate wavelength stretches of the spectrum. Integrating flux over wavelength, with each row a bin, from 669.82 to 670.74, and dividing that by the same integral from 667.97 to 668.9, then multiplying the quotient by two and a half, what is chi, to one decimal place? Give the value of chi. 2.3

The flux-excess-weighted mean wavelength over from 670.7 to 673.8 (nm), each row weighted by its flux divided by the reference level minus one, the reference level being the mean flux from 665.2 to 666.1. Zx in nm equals 672.25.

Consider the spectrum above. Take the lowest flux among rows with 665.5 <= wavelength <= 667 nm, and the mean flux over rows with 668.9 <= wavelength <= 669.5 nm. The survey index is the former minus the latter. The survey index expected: -1.3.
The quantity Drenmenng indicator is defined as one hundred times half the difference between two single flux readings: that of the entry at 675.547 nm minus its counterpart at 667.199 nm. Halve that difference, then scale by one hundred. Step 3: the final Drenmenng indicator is 30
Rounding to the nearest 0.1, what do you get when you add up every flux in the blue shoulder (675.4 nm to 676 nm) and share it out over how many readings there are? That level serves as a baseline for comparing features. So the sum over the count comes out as 17.6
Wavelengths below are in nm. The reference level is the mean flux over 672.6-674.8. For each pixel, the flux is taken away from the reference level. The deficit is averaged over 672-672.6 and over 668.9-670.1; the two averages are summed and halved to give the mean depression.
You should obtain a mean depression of 6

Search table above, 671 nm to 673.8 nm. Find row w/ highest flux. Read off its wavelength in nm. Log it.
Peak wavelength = 673.063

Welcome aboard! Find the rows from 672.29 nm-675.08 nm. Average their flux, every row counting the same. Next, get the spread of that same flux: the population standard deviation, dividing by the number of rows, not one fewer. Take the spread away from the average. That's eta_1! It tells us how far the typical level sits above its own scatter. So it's 10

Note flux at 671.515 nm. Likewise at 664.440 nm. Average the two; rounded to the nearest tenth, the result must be 34.8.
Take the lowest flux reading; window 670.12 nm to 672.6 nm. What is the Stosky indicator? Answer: 16.7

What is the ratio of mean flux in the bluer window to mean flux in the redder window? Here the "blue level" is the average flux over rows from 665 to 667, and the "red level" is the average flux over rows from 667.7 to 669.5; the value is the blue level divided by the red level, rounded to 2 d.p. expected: 0.95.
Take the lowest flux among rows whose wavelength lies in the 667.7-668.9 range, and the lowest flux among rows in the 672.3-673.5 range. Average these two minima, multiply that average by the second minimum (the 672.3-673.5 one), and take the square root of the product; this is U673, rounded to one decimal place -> 17.4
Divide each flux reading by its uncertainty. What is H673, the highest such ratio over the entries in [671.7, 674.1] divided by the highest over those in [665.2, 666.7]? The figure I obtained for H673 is 2.2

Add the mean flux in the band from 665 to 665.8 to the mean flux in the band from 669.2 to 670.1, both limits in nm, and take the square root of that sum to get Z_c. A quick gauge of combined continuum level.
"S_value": 5.92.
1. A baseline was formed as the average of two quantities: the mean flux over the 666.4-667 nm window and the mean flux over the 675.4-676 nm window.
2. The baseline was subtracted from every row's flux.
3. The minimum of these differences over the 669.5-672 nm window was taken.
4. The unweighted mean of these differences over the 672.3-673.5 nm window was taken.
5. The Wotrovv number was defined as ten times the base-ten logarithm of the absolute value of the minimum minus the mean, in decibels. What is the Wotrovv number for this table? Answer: 11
